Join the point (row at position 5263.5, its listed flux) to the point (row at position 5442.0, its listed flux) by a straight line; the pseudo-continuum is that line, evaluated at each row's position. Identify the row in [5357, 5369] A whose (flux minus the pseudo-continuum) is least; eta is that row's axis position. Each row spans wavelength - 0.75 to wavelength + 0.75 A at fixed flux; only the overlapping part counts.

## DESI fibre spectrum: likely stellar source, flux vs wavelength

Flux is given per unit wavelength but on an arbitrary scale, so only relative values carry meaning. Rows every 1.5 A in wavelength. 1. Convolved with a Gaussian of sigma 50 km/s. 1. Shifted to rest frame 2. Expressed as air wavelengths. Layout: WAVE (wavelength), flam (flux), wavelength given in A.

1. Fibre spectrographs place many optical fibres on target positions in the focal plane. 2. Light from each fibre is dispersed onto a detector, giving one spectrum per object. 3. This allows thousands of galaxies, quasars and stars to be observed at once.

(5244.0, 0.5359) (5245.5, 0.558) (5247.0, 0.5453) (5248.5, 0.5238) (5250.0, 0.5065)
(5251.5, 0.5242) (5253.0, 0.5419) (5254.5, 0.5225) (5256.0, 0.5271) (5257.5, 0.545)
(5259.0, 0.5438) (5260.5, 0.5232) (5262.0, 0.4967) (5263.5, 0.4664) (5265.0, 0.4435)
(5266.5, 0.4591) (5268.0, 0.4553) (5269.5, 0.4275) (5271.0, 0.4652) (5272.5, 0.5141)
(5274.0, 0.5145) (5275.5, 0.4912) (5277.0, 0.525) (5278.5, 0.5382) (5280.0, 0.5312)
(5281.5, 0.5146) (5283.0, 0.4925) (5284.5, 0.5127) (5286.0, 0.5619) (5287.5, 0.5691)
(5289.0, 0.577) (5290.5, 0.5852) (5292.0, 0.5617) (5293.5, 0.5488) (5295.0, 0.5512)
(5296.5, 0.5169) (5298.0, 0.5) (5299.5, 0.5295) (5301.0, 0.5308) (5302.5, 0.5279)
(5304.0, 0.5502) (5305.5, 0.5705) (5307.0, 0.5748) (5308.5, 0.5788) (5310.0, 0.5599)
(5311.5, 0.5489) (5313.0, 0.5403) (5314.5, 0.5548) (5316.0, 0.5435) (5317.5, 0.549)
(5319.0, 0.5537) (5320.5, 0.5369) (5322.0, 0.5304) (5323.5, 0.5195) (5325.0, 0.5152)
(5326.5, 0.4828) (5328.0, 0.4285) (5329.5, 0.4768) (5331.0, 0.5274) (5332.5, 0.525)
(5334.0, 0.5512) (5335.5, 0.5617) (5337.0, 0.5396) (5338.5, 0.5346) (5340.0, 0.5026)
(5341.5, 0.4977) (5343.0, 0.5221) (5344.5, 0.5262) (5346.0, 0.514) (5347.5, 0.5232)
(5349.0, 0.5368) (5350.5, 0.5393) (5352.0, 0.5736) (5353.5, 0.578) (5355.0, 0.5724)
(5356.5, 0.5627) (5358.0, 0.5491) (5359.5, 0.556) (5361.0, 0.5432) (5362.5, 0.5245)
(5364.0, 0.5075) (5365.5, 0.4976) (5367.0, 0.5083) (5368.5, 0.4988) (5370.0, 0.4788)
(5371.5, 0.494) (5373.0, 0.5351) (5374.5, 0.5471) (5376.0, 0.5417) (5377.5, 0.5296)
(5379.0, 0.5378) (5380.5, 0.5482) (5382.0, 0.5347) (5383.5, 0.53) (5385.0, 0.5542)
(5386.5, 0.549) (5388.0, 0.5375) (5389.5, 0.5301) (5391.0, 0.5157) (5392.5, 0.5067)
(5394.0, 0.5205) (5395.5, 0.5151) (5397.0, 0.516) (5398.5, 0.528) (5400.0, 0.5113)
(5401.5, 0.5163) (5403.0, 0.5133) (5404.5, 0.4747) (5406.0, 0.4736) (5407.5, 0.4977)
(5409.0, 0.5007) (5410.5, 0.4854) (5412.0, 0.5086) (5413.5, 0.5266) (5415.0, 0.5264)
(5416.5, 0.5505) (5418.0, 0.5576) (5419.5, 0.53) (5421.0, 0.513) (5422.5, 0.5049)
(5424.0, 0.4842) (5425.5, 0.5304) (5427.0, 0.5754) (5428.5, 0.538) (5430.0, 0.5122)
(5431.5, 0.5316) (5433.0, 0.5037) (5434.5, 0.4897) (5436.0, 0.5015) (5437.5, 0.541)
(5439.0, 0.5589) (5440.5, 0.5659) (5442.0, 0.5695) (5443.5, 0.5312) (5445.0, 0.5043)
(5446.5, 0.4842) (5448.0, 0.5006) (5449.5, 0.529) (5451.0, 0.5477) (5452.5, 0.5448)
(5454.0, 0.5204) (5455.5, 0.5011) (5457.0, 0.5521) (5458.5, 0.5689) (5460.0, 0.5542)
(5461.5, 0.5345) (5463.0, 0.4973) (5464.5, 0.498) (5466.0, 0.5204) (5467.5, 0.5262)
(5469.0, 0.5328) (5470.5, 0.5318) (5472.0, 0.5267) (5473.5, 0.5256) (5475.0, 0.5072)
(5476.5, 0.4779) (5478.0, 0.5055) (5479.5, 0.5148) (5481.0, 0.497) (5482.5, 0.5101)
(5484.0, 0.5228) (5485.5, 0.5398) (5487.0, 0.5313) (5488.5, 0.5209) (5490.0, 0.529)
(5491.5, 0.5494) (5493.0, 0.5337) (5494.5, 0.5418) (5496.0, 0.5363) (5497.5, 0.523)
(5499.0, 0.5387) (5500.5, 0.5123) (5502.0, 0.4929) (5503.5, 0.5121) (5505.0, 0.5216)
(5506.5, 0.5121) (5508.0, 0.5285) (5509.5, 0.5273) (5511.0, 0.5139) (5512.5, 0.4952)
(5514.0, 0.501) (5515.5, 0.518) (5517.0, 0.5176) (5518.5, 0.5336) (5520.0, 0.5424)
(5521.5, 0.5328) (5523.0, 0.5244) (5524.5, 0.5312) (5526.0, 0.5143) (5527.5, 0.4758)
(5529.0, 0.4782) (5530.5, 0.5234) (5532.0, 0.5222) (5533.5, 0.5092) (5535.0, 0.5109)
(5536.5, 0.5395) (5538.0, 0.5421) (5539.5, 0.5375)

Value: 5368.5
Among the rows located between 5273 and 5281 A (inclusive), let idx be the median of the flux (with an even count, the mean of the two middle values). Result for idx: 0.525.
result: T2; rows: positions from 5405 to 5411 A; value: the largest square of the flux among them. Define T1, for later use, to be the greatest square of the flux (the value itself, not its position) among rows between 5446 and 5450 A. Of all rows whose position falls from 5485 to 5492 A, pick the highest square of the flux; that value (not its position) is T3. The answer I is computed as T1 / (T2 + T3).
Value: 0.506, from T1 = 0.280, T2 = 0.251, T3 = 0.302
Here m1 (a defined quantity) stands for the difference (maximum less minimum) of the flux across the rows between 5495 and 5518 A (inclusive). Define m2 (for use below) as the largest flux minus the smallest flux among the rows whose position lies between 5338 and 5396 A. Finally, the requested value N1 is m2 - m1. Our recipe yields 0.05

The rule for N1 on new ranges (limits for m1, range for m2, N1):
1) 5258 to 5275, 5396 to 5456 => -0.01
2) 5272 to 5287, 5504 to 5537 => 0.00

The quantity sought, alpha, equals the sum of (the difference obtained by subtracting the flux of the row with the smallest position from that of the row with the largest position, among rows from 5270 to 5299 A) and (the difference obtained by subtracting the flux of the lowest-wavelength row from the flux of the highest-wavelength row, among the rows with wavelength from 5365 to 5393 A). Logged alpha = 0.044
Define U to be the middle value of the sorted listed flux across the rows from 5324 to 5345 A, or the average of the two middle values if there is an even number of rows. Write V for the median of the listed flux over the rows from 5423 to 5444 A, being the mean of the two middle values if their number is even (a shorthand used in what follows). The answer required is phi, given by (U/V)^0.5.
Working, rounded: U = 0.524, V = 0.531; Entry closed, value 0.99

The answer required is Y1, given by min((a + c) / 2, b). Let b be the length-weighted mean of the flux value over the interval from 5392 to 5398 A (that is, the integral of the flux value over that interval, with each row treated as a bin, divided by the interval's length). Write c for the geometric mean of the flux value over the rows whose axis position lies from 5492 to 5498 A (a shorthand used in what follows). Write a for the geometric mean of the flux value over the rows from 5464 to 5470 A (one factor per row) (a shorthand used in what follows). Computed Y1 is 0.515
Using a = 0.519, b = 0.515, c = 0.534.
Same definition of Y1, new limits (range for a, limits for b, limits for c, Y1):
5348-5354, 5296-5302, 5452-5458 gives 0.520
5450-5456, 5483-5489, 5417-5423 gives 0.527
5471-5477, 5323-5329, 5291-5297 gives 0.485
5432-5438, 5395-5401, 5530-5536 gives 0.513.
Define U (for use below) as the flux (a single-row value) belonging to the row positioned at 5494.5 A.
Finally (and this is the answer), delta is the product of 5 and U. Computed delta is 2.71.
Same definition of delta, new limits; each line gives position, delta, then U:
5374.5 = 2.74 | 0.5471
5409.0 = 2.50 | 0.5007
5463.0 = 2.49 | 0.4973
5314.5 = 2.77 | 0.5548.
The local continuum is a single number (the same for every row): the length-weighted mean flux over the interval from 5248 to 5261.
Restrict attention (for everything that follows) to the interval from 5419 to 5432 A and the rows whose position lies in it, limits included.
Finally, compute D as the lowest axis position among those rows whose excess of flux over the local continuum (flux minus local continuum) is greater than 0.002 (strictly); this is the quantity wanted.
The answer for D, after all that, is 5427.0 A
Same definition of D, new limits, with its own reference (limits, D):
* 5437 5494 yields 5437.5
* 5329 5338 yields 5334.0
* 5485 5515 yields 5485.5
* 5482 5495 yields 5485.5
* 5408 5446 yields 5416.5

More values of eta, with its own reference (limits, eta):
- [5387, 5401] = 5392.5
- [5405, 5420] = 5406.0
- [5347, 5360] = 5347.5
